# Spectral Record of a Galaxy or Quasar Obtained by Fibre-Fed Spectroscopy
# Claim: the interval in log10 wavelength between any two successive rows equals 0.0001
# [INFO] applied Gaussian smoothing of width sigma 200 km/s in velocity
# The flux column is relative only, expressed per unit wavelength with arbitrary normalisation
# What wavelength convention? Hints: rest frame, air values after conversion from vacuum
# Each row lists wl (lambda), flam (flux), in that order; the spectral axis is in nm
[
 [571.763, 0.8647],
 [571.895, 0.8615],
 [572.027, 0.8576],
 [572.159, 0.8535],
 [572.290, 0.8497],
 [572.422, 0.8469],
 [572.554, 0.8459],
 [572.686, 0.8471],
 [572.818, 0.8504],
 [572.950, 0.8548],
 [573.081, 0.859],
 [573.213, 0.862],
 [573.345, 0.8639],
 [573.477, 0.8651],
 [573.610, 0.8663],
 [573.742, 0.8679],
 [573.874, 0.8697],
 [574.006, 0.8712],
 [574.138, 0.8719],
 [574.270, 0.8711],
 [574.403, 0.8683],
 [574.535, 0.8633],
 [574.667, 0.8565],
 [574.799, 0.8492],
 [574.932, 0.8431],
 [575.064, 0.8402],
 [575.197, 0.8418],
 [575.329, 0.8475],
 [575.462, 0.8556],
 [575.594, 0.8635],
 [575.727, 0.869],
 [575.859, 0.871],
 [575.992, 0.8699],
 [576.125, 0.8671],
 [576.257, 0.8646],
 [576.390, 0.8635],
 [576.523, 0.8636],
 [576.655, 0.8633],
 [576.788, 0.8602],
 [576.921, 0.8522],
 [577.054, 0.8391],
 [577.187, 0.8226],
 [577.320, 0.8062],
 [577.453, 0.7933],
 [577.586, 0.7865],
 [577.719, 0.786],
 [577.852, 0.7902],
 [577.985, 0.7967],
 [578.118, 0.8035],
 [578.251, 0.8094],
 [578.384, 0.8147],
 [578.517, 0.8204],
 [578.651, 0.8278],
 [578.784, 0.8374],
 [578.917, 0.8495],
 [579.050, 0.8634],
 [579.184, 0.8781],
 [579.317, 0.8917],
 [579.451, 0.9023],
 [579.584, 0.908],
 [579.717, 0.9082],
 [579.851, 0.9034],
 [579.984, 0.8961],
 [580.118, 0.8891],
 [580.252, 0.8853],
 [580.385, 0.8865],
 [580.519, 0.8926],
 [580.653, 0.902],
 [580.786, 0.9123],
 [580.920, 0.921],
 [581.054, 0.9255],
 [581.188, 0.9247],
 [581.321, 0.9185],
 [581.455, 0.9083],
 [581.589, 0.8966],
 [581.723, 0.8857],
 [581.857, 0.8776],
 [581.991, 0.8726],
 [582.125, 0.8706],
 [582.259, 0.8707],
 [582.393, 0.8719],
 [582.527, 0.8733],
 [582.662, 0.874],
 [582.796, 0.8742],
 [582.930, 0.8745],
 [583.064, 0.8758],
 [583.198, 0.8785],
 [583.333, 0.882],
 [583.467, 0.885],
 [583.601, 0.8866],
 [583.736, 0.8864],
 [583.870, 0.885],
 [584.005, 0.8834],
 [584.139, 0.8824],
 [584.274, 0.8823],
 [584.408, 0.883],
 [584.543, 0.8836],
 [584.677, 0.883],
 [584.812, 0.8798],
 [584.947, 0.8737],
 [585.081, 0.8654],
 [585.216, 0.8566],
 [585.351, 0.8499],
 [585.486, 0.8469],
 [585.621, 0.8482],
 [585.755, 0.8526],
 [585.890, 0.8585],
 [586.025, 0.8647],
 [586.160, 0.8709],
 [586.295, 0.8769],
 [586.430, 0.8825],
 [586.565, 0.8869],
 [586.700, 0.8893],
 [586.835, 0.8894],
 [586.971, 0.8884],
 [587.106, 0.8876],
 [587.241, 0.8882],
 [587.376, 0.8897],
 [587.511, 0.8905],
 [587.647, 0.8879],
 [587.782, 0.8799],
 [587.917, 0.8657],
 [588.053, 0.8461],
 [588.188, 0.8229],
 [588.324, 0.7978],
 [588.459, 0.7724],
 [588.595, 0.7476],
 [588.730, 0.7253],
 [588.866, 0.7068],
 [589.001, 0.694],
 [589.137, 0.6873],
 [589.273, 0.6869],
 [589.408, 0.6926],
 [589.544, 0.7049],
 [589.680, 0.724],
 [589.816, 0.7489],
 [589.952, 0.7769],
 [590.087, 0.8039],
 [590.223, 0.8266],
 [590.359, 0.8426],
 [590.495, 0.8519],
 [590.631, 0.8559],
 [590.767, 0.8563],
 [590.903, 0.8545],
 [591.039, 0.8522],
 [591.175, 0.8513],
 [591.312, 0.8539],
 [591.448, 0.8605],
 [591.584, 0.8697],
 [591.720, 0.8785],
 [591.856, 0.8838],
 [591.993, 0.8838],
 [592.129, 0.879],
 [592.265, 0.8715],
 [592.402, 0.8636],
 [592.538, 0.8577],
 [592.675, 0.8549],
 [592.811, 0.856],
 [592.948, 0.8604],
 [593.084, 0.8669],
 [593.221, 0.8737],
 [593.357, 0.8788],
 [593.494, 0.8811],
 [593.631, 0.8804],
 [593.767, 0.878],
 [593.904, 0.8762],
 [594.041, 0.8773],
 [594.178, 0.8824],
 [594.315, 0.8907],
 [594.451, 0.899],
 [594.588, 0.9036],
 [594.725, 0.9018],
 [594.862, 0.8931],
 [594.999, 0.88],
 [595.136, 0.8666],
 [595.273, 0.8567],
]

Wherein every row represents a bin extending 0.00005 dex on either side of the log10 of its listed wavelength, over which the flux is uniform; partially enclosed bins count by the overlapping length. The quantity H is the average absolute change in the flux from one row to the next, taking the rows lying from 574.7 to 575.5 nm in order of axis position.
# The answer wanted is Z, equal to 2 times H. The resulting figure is 0.010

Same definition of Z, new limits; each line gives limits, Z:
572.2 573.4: 0.005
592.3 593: 0.007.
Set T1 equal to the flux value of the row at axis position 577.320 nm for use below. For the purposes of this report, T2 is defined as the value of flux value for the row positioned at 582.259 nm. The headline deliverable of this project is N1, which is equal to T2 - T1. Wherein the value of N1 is 0.06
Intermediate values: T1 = 0.8062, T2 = 0.8707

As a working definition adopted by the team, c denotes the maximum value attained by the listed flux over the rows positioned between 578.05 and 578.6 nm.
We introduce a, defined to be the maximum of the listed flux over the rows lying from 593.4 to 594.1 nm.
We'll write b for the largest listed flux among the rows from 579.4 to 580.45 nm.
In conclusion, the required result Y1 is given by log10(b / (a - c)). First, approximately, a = 0.8811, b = 0.9082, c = 0.8204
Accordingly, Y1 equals 1.2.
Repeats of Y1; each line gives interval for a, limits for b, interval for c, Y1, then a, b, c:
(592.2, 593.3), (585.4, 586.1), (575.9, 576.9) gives 2.4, 0.8737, 0.8647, 0.8699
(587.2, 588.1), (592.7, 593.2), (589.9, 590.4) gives 1.3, 0.8905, 0.8669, 0.8426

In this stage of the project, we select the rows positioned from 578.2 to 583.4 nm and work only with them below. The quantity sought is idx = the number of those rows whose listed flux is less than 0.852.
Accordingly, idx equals 6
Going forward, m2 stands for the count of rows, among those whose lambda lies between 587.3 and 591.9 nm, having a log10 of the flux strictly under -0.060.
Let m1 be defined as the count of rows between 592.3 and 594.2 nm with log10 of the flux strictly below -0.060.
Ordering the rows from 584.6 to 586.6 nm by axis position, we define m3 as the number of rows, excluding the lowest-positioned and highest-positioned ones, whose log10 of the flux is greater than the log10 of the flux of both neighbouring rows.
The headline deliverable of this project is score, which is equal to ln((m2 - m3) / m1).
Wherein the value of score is 1.5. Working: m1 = 6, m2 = 28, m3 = 0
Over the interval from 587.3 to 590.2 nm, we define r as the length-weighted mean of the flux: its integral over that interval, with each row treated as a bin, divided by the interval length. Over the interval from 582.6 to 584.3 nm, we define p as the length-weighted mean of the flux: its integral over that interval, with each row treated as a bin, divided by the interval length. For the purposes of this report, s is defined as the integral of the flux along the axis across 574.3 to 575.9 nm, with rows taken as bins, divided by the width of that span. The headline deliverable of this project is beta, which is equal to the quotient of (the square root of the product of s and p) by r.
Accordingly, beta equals 1.11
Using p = 0.881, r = 0.780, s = 0.856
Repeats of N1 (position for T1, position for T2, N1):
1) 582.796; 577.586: -0.09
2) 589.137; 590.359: 0.16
